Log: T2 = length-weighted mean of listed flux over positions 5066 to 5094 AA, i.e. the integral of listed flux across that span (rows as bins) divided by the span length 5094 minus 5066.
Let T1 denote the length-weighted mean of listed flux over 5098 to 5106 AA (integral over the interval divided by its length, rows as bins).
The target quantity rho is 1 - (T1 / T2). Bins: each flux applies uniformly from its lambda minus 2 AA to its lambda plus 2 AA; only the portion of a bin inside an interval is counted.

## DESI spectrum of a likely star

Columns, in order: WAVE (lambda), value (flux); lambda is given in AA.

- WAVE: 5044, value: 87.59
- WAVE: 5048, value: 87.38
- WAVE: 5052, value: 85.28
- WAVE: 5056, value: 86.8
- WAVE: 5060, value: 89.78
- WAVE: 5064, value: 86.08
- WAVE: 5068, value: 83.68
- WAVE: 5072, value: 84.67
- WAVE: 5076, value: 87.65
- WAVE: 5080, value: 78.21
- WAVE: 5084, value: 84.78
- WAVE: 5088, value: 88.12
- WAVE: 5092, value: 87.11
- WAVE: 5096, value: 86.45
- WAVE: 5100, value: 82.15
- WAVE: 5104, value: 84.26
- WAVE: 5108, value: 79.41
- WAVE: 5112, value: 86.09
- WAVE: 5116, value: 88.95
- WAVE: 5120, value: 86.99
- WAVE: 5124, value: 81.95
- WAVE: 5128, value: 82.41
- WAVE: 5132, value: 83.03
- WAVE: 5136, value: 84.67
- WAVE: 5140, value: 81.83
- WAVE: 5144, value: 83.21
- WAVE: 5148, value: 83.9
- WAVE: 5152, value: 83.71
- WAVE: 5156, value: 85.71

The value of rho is 0.020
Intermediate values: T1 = 83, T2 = 84.9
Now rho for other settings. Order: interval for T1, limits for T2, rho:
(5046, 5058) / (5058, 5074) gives -0.005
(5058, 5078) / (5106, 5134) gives -0.027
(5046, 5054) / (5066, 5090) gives -0.021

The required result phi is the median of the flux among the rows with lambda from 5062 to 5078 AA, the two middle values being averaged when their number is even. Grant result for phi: 85.4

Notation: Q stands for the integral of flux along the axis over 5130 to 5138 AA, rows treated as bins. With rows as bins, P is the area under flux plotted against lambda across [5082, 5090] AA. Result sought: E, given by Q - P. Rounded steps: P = 692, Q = 671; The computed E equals -21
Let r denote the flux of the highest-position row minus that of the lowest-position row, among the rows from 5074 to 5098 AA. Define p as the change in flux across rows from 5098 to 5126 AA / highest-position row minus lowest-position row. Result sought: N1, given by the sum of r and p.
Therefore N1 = -1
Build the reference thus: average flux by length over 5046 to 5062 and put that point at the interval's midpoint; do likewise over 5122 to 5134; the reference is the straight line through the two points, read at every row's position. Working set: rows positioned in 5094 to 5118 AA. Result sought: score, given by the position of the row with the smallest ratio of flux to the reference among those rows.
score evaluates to 5108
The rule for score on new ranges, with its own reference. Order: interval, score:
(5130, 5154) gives 5140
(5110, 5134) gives 5124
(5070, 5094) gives 5080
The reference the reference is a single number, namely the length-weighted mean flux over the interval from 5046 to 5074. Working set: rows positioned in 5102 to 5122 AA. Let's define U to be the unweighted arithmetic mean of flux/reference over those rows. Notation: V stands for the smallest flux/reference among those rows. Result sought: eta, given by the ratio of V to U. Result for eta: 0.933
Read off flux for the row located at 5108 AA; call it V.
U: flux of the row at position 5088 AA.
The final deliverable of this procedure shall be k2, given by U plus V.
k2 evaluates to 168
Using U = 88.12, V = 79.41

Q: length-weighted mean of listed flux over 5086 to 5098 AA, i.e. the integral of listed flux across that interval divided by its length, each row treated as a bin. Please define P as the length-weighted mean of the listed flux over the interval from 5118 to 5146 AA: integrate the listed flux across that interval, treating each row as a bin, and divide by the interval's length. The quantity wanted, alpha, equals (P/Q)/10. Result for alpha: 0.096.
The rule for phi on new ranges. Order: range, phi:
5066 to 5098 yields 85.6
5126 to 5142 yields 82.7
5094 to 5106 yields 84.3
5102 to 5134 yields 83.6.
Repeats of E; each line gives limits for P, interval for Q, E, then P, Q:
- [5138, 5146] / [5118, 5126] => 16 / 660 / 676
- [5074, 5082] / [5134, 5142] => 3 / 663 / 666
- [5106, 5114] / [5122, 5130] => -5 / 662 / 657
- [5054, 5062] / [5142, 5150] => -38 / 706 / 668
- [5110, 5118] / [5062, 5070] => -21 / 700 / 679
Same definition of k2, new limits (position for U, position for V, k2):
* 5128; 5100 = 165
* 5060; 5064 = 176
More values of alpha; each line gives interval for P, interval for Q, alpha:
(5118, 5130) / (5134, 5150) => 0.100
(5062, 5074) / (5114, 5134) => 0.100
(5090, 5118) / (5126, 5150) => 0.102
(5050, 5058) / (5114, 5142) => 0.102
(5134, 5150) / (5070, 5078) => 0.097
